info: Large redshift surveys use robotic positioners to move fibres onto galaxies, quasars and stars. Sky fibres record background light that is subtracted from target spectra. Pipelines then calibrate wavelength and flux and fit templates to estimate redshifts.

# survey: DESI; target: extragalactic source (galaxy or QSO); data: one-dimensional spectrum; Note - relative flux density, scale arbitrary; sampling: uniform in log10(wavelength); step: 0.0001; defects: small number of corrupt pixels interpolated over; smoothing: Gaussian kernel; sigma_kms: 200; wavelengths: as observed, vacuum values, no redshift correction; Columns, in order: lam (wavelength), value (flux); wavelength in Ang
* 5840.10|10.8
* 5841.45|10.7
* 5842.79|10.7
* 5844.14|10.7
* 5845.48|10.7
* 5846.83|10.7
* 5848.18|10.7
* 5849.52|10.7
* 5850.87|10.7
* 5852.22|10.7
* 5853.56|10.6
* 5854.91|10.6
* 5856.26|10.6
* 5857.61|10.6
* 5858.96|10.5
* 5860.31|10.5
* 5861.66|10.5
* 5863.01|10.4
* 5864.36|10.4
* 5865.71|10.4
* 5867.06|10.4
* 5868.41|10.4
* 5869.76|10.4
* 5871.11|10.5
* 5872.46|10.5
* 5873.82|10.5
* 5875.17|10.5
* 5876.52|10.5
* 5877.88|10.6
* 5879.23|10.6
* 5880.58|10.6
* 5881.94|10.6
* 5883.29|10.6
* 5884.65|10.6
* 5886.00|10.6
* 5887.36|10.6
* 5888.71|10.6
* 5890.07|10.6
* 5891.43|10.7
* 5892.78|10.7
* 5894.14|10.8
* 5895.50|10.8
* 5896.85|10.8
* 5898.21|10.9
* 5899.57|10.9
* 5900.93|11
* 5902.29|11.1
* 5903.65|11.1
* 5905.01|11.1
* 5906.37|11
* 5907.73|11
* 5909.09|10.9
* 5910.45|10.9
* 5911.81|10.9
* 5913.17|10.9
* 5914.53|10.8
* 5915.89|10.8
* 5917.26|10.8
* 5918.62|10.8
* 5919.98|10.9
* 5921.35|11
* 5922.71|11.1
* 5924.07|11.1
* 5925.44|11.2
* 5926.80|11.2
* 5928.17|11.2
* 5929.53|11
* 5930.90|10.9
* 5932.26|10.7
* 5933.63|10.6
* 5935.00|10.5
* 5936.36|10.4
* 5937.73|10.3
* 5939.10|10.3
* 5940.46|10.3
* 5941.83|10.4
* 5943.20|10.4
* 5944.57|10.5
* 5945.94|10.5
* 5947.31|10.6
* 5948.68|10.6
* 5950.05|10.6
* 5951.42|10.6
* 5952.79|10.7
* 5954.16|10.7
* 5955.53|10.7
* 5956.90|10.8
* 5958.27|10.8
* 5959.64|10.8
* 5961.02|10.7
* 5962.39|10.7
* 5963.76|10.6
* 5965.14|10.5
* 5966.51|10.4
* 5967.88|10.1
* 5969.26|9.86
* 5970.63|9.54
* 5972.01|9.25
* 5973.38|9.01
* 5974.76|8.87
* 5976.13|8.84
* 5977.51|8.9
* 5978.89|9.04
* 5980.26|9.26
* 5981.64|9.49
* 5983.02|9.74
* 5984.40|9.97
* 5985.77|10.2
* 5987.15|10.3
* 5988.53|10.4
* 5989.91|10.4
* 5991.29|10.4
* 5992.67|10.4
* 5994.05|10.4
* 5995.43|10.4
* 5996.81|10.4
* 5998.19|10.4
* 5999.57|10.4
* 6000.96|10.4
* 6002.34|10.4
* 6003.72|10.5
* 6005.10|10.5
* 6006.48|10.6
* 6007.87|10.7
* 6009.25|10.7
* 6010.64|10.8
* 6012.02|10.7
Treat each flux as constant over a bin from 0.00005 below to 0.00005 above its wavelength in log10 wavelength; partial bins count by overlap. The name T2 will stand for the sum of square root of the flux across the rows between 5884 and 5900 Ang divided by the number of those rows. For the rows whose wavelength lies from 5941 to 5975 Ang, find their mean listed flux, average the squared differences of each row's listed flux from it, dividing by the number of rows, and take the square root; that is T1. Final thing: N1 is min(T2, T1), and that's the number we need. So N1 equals 0.56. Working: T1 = 0.557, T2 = 3.27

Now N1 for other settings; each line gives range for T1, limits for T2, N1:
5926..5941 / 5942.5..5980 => 0.34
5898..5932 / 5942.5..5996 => 0.13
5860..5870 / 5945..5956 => 0.04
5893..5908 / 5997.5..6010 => 0.12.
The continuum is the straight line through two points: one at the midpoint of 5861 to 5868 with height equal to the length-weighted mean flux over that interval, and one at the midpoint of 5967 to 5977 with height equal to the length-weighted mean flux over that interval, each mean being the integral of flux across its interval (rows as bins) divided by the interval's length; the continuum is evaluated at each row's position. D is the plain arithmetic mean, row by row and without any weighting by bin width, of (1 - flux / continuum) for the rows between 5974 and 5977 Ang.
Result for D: 0.05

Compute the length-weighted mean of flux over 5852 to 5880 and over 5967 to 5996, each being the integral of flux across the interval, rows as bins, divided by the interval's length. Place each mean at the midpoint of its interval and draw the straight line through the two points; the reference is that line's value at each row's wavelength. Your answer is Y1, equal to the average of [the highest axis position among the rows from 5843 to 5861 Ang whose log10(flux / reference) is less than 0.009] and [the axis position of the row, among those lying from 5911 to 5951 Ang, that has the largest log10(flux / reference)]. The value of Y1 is 5894.2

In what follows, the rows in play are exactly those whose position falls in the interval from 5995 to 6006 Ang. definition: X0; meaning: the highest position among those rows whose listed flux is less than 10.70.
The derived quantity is 6005.10 Ang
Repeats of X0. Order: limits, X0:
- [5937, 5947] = 5945.94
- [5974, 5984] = 5983.02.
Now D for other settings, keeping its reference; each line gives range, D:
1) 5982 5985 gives -0.07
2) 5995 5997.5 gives -0.14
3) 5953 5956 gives -0.12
